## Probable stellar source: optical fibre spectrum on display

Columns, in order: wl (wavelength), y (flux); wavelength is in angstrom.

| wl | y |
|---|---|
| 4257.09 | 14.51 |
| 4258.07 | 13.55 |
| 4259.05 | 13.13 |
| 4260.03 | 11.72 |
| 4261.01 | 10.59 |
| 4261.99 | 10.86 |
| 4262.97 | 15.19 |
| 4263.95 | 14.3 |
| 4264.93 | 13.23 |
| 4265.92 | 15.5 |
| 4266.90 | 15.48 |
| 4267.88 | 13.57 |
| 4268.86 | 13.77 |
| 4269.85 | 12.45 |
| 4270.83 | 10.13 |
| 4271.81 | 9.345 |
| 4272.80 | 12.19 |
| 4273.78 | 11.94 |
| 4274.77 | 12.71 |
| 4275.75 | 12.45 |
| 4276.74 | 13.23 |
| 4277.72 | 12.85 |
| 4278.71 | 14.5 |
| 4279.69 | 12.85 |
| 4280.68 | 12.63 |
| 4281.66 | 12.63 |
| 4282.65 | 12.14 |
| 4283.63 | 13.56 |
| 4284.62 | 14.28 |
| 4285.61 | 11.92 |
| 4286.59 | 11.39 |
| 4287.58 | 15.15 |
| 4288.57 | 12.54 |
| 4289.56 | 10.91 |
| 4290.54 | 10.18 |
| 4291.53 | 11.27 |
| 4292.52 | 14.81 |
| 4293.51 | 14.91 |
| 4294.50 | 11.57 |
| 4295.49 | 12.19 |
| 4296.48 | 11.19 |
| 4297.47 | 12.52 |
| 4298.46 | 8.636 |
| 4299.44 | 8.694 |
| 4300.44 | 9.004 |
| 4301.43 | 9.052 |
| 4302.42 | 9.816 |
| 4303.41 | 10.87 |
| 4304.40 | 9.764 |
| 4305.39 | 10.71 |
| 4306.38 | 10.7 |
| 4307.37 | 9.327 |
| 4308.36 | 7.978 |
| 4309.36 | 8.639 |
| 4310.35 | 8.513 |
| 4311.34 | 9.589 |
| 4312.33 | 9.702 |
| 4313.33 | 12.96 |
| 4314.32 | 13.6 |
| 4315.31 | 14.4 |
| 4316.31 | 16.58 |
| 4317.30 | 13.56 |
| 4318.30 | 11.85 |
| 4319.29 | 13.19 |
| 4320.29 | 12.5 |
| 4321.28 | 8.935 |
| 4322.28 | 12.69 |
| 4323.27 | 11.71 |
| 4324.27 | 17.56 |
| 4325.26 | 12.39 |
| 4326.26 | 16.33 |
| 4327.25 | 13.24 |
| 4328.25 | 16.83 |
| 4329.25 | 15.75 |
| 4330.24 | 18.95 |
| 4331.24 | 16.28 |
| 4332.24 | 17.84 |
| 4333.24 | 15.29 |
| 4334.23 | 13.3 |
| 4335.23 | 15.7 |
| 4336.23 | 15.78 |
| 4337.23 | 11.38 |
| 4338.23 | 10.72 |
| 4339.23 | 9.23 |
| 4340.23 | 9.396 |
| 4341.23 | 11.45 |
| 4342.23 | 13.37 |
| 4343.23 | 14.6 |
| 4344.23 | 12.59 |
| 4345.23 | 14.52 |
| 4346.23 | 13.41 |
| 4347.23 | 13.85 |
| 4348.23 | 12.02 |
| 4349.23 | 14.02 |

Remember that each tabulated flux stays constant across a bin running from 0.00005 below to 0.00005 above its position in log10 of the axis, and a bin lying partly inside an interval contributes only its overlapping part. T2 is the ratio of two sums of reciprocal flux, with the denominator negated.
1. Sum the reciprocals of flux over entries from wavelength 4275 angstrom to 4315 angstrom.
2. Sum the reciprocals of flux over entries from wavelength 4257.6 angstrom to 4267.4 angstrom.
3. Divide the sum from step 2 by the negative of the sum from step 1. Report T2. -0.21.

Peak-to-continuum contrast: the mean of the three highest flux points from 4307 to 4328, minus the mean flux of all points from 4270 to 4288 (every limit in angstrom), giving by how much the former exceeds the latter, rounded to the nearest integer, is 4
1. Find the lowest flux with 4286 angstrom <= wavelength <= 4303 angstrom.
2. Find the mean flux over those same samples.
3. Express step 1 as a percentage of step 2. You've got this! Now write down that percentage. 76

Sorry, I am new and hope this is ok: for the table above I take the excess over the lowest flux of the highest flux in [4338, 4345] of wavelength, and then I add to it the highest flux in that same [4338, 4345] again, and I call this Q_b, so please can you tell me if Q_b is 20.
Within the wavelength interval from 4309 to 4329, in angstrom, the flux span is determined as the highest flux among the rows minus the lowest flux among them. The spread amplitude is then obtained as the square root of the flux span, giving 3.0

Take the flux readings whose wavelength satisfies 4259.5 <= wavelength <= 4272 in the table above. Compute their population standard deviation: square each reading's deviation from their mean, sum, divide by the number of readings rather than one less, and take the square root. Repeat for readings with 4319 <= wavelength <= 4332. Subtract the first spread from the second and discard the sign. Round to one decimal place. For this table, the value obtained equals 0.7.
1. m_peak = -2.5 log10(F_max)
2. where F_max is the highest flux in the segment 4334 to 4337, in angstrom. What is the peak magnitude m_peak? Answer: -3.00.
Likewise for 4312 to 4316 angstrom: -2.90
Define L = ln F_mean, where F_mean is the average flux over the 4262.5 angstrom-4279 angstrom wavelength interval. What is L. 2.57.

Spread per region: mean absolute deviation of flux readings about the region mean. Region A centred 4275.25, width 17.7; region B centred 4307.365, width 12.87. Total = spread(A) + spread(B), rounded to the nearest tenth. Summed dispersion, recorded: 1.8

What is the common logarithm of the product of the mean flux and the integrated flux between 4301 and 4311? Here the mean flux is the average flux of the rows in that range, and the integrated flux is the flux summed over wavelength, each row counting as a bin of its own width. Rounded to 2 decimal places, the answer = 2.96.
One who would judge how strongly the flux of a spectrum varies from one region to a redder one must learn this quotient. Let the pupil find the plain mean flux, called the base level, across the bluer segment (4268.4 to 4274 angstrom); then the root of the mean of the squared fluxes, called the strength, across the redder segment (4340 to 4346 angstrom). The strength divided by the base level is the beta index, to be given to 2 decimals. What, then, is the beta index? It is 1.10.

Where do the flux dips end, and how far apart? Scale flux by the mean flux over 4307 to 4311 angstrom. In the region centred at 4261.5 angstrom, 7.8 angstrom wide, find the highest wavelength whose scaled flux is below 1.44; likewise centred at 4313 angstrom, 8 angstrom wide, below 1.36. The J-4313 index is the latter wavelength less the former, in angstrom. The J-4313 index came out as 50.3 angstrom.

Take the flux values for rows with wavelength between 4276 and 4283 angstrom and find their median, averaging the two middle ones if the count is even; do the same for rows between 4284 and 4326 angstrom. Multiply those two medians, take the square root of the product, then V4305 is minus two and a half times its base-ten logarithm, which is -2.71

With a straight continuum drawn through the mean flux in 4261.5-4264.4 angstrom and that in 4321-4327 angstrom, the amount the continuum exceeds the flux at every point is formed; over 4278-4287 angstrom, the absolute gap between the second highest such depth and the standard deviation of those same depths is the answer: 0.5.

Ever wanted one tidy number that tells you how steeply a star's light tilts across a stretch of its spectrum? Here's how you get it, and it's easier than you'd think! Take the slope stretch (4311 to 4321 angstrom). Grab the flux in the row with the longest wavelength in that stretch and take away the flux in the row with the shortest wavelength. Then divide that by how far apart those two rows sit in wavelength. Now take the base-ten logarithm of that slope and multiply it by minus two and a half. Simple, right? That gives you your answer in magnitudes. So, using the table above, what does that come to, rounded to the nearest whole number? 1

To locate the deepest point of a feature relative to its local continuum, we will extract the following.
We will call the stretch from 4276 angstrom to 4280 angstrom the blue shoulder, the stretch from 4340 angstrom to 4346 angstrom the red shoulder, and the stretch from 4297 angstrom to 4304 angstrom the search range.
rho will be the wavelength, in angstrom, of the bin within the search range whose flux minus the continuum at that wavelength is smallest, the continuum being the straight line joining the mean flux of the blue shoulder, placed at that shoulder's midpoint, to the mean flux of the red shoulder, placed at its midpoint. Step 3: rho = 4298.46 angstrom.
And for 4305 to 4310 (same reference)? 4308.36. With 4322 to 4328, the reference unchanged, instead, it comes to 4323.27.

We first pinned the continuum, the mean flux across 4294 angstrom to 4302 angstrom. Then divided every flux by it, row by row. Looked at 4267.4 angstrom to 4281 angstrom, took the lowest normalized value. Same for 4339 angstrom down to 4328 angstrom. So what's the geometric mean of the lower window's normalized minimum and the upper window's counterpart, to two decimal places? 0.97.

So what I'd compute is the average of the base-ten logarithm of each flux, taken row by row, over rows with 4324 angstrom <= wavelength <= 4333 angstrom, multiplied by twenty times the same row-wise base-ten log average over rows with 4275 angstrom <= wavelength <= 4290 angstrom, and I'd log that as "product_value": 26.7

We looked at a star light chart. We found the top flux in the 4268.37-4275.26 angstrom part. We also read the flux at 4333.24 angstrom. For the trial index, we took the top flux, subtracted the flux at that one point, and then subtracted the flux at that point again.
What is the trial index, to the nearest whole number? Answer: -17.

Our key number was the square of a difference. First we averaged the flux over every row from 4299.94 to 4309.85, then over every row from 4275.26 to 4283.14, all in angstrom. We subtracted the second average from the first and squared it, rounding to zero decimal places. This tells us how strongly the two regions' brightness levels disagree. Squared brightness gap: 11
